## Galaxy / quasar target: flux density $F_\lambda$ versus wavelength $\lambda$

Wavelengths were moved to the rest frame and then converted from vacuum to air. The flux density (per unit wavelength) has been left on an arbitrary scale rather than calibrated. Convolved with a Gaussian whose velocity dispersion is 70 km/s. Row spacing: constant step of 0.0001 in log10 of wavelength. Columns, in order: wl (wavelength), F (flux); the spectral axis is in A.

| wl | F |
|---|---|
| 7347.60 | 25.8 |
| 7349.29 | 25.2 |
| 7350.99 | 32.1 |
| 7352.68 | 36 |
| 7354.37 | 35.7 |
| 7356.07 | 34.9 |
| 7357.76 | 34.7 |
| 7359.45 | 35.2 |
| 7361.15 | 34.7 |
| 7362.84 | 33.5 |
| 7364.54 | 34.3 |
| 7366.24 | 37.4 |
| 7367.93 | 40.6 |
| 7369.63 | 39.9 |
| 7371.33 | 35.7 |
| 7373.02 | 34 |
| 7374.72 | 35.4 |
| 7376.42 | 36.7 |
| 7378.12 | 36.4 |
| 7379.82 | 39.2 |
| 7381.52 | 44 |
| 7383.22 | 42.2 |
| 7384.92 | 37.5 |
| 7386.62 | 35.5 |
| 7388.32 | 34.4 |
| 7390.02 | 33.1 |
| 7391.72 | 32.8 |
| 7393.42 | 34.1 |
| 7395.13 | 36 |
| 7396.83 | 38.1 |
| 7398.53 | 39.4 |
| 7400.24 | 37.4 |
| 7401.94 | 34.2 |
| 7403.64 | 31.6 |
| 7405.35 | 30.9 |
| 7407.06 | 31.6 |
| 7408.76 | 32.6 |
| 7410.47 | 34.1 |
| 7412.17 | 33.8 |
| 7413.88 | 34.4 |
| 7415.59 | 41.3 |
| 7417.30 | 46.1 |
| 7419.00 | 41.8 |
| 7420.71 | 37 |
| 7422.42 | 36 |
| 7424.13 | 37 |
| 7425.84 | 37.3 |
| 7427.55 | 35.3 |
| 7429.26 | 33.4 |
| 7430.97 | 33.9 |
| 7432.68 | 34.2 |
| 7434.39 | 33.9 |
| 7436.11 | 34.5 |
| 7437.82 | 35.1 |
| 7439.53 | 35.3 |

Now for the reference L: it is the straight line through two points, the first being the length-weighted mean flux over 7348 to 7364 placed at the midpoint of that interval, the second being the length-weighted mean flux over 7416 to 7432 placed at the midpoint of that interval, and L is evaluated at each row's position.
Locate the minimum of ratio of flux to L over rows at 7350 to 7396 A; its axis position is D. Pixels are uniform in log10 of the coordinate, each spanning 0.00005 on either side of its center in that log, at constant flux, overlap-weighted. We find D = 7391.72 A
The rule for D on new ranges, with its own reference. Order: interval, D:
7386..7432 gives 7405.35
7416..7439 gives 7429.26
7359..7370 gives 7362.84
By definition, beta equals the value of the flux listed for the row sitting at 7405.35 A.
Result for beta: 30.9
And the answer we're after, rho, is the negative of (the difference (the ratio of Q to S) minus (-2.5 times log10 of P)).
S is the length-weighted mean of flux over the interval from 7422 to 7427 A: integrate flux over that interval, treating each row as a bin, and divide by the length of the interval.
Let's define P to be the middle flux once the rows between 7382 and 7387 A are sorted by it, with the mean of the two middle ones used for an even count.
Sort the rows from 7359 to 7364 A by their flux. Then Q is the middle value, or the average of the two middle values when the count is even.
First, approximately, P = 37.5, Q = 34.7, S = 36.7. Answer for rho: -4.88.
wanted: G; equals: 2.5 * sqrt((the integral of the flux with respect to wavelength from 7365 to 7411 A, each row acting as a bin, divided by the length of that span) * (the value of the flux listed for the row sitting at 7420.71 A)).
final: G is 91.4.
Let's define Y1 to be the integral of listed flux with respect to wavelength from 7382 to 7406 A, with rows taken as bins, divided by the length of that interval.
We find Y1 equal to 35.7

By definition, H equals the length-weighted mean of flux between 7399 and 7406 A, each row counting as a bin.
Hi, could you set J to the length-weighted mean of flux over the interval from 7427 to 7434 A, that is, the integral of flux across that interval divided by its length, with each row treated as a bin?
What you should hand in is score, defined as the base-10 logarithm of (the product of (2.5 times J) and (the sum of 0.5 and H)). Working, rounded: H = 33.9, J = 34.2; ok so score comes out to 3.47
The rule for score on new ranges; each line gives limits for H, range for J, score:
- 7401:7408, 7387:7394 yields 3.44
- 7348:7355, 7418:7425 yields 3.49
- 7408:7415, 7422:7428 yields 3.50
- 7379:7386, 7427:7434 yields 3.54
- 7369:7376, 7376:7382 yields 3.55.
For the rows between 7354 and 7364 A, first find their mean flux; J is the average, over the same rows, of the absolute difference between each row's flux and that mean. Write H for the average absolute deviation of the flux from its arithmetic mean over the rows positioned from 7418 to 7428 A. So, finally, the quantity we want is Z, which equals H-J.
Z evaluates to 1.0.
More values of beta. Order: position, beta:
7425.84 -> 37.3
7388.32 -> 34.4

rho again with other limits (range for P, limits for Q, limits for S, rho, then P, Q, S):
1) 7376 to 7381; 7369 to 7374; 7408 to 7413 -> -4.98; 36.7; 35.7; 33.5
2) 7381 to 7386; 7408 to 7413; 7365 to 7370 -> -4.93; 42.2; 33.8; 38.8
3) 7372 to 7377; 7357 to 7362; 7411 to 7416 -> -4.84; 35.4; 34.7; 35.9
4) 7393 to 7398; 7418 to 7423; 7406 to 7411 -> -5.03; 36.0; 37.0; 32.6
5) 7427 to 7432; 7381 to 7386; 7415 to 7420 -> -4.81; 33.9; 42.2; 43.0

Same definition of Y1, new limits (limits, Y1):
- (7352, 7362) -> 35.2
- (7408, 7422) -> 37.6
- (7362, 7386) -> 37.6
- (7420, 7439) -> 35.2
